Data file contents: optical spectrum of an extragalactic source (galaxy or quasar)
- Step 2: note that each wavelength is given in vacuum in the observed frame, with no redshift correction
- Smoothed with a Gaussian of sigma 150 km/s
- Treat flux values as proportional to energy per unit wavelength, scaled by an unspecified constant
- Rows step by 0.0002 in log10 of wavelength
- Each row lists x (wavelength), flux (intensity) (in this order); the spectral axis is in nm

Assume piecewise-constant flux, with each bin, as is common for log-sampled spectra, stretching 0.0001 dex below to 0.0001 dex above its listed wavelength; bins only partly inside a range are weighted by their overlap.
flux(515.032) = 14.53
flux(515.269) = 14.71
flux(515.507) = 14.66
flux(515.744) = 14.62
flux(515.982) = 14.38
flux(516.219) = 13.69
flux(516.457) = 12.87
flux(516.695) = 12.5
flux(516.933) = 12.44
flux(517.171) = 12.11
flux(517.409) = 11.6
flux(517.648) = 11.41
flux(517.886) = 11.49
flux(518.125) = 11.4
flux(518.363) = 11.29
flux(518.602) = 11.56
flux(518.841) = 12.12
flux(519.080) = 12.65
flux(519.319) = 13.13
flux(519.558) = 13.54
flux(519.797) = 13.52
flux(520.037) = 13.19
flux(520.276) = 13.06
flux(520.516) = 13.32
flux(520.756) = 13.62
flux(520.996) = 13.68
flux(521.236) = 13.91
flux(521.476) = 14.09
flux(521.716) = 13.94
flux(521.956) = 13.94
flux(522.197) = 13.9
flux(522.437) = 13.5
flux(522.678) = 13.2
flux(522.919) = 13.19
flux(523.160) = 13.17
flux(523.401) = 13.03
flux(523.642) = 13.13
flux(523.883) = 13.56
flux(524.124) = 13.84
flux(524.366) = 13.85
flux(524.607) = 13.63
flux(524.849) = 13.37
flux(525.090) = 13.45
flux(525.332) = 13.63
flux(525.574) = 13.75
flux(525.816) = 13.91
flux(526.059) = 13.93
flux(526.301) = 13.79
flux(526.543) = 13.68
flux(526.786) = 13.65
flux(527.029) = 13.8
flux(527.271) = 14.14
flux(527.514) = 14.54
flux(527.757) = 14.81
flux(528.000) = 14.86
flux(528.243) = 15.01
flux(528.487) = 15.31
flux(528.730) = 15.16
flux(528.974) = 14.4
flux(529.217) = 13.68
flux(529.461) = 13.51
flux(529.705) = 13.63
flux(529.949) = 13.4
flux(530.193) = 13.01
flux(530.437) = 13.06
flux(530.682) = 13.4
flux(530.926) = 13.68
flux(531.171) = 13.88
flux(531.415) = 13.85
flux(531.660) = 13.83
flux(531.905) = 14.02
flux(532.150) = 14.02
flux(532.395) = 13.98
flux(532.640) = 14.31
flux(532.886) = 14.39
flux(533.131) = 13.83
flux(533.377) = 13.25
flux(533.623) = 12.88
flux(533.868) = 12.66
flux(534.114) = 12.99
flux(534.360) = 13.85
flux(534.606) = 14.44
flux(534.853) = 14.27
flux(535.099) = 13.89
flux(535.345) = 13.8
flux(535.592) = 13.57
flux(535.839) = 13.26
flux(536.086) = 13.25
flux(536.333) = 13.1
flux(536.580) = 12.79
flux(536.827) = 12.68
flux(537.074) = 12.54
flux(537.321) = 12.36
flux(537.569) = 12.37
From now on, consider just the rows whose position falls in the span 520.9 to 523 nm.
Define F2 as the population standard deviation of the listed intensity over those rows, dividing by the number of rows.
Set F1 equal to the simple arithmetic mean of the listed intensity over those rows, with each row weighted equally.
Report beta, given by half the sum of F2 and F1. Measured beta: 7.01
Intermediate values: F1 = 13.71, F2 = 0.32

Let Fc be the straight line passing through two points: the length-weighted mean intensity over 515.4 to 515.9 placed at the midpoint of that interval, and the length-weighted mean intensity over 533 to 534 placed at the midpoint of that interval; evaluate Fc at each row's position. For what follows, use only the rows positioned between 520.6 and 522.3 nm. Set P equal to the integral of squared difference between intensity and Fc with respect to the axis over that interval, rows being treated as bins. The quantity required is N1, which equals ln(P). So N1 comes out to -1.5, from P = 0.2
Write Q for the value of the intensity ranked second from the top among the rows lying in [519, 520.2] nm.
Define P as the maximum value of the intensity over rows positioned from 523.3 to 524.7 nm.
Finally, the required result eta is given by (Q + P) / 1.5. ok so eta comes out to 18.2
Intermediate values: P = 13.85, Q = 13.52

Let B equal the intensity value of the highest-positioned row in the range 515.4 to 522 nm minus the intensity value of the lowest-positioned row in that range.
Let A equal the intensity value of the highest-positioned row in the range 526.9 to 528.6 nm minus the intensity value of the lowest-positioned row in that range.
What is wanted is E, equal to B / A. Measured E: -0.5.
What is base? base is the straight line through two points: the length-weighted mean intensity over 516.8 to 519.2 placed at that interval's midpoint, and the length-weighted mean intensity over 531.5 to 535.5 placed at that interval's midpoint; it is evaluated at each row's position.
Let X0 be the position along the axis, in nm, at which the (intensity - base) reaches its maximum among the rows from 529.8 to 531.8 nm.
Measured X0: 531.171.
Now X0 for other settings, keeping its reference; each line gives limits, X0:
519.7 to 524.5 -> 521.476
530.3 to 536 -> 532.886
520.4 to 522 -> 521.476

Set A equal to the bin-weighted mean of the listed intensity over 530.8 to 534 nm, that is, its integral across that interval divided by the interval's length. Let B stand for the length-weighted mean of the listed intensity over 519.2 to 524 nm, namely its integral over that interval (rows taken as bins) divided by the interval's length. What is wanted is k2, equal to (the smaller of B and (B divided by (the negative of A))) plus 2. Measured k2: 1.02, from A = 13.7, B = 13.5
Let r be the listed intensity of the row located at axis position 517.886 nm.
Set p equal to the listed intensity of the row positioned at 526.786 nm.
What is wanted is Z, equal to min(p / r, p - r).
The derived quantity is 1.2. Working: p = 13.65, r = 11.49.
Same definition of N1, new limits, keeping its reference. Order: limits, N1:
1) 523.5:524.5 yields -1.5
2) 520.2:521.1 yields -0.5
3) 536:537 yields -3.1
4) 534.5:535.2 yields -0.1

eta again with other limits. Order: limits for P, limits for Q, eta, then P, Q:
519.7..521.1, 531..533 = 18.7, 13.68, 14.31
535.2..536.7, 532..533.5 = 18.7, 13.8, 14.31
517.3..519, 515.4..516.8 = 17.8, 12.12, 14.62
